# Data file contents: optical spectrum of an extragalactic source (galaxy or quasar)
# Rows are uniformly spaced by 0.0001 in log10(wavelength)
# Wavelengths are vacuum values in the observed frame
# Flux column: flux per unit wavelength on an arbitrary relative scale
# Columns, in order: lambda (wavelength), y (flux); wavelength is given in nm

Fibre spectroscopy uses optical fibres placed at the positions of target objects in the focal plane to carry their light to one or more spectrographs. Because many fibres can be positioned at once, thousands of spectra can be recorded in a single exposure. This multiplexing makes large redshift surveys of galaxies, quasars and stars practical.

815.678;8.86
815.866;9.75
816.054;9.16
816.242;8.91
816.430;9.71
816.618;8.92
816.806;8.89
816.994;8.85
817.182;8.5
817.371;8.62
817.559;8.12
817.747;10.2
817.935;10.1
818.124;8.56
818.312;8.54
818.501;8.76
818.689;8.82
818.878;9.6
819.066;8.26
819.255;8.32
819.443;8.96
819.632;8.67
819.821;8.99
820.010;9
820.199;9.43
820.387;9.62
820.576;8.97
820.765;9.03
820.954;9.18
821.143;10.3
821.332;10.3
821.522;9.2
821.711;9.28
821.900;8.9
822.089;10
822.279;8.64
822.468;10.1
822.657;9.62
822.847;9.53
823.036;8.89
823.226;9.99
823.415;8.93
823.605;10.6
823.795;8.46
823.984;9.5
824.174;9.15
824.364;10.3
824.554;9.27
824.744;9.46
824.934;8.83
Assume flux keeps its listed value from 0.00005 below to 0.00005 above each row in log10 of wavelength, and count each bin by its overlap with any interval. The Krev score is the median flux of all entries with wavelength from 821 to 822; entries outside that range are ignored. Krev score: 9.3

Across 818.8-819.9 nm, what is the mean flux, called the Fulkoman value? 8.8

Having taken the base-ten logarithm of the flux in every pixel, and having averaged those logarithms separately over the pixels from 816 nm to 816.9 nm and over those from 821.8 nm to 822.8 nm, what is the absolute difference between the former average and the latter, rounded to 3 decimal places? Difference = 0.015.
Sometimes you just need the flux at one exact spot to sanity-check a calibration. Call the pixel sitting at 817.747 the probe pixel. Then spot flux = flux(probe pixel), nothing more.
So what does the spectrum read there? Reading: 10.2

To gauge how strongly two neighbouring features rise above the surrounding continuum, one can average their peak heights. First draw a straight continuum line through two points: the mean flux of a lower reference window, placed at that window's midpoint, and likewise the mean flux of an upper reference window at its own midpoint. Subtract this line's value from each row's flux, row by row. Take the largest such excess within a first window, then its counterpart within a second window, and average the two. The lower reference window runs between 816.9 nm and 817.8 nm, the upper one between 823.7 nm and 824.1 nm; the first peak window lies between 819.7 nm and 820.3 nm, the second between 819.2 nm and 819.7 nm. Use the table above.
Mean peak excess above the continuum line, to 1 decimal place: 0.3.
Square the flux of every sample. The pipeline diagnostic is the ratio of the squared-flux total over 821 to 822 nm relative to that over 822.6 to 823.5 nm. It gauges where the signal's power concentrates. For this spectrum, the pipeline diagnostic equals 1.05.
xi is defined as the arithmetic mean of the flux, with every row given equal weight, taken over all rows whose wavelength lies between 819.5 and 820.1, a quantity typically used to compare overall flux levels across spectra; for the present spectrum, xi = 8.9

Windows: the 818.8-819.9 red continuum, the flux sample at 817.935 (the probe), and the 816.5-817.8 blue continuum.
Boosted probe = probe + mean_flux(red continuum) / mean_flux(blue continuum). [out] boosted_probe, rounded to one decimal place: 11.1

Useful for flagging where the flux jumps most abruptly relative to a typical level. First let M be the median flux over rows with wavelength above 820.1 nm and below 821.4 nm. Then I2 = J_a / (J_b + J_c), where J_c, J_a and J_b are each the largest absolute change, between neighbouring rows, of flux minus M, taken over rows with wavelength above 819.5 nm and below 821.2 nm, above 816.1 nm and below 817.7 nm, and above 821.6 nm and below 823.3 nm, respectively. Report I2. 0.31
